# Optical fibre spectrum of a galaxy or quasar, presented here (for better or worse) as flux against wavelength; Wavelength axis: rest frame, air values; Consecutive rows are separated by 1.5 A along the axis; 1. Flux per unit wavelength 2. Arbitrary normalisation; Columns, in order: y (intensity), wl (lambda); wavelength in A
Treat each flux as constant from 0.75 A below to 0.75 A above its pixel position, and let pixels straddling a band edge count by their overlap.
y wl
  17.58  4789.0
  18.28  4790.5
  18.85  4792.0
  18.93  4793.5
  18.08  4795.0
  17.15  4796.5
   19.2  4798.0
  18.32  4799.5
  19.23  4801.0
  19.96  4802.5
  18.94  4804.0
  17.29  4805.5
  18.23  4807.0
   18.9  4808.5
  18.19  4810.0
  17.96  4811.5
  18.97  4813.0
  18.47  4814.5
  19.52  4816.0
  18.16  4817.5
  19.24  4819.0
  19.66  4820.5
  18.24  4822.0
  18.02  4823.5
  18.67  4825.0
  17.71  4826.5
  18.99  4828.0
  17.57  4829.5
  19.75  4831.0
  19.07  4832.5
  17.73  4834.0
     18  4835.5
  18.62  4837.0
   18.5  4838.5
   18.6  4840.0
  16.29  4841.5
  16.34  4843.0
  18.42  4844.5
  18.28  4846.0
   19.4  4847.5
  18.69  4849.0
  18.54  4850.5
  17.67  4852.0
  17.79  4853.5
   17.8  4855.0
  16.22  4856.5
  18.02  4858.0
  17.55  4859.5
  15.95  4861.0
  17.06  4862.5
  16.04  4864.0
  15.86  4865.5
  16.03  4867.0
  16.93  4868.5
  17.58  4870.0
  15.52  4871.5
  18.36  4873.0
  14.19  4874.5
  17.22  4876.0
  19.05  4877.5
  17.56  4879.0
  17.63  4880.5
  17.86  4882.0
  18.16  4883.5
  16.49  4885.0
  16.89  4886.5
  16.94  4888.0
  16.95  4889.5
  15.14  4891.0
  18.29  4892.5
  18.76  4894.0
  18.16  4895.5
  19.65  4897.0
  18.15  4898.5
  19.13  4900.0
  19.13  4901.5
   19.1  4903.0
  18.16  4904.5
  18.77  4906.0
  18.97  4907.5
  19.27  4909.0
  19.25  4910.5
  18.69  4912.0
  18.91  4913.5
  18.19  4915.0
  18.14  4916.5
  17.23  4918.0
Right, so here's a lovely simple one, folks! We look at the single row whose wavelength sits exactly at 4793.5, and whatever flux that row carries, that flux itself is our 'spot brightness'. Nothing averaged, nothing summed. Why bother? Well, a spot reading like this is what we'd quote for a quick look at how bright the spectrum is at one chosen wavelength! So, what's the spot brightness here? 18.93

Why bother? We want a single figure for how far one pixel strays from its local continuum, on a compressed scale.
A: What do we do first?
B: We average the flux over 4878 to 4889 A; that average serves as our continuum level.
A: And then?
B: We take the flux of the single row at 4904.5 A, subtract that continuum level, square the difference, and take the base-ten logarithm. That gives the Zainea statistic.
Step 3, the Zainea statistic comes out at -0.2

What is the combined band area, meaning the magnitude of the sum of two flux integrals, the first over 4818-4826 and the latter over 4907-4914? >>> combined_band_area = 283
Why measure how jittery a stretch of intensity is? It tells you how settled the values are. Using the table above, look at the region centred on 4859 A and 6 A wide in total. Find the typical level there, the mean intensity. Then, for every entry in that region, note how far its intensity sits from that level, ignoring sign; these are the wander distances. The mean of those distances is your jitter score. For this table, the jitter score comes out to 0.85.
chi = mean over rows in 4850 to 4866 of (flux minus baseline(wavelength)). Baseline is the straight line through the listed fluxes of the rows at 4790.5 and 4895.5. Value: -1.1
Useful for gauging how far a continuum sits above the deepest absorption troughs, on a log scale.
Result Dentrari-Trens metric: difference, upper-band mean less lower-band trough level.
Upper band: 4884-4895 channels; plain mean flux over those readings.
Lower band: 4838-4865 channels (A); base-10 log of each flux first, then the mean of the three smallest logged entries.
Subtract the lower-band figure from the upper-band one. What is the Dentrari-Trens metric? 15.9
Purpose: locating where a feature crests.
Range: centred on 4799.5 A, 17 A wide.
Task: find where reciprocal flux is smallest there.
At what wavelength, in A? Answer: 4802.5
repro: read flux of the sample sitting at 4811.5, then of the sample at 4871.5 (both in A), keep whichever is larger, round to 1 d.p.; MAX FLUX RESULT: 18.0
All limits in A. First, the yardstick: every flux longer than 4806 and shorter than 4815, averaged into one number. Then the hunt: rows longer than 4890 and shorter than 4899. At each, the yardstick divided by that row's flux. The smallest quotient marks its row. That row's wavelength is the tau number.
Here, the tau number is 4897.0 A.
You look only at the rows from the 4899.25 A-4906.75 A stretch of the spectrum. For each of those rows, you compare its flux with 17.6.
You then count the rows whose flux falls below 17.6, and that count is 0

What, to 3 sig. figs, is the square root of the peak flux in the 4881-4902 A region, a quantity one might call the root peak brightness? 4.43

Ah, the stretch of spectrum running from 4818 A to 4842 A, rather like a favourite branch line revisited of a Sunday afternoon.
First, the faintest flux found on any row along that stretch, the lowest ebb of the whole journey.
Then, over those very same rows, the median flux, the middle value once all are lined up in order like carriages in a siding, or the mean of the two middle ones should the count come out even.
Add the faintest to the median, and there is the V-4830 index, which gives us 34.8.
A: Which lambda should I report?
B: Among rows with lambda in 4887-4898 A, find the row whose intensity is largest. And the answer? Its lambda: 4897.0 A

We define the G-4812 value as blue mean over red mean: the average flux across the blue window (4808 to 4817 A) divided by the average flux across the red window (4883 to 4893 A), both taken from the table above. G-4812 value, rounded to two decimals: 1.10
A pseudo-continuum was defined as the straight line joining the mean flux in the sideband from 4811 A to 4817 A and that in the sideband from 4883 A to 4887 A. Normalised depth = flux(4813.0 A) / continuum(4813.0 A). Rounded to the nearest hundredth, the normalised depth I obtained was 1.01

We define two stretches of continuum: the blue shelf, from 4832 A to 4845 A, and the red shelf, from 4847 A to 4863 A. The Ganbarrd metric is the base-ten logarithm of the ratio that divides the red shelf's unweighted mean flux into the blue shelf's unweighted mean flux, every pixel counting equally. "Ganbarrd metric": 0.006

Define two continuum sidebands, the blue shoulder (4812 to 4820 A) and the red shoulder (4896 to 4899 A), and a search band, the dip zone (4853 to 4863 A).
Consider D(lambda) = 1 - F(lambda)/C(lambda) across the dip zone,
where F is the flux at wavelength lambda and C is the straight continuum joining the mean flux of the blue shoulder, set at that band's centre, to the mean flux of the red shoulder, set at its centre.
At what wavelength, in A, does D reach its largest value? 4861.0 A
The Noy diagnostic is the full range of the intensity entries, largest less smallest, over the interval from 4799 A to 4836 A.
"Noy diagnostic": 2.7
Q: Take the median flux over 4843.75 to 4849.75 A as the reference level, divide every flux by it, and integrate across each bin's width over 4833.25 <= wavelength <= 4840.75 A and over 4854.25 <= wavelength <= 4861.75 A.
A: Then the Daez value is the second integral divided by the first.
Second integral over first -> 0.94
